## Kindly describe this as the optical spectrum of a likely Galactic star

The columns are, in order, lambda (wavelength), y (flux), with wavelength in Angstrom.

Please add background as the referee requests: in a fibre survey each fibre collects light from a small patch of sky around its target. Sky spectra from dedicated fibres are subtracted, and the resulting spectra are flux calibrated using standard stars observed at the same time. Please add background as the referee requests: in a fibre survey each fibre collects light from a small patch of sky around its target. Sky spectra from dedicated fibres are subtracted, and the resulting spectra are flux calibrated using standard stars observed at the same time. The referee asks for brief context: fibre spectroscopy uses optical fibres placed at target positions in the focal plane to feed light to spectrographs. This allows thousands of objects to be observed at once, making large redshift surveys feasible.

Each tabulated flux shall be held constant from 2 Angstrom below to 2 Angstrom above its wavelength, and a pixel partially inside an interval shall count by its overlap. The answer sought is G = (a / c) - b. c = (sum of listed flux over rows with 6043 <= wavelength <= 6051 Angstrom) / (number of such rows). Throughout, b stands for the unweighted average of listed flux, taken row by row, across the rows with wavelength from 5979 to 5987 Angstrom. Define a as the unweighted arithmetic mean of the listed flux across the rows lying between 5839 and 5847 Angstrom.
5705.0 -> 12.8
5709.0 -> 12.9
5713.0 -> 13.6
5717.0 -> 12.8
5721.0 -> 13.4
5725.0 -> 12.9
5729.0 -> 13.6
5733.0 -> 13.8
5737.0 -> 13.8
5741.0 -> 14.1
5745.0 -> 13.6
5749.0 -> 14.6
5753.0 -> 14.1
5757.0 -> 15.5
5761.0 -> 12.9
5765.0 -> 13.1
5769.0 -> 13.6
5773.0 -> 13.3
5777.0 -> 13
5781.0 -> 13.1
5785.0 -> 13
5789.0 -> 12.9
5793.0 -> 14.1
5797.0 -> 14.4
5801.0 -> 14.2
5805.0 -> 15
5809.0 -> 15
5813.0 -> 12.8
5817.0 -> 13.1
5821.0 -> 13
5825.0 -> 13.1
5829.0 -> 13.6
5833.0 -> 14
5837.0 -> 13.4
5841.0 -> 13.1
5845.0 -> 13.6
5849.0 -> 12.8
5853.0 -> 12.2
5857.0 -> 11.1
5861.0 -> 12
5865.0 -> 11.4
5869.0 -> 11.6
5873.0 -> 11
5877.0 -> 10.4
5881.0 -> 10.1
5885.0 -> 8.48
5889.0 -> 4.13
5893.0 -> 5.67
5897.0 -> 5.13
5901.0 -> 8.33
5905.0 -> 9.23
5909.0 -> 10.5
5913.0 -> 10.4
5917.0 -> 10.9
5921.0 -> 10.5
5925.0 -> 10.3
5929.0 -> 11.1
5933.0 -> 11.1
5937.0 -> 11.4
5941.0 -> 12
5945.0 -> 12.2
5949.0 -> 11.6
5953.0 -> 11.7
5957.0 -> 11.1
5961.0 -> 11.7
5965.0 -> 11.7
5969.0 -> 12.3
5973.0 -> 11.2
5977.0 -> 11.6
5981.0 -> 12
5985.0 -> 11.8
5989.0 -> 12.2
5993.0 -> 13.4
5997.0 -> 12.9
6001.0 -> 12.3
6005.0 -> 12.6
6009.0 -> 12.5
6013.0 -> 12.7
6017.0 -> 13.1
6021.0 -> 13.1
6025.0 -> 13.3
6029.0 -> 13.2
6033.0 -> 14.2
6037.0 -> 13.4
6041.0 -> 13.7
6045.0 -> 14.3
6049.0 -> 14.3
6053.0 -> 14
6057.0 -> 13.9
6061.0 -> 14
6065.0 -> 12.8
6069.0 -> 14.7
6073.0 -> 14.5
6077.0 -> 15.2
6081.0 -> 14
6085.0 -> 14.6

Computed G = -11.0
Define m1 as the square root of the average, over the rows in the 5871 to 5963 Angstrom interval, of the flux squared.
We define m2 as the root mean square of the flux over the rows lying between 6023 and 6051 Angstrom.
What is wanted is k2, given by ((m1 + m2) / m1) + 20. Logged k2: 22.4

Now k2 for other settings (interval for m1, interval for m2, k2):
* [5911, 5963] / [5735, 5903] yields 22.1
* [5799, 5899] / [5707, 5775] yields 22.1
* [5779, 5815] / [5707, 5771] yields 22.0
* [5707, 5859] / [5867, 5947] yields 21.7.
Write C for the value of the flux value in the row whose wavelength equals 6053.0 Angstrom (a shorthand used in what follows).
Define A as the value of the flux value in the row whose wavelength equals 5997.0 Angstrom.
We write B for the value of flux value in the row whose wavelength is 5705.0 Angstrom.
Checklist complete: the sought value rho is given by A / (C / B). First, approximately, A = 12.9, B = 12.8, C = 14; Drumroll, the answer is 11.8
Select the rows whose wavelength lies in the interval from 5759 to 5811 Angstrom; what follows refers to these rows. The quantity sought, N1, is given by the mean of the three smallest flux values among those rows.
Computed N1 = 13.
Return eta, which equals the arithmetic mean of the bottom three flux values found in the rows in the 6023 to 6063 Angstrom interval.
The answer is 13.3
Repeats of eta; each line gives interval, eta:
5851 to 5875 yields 11.2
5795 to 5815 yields 13.8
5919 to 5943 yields 10.6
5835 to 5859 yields 12.0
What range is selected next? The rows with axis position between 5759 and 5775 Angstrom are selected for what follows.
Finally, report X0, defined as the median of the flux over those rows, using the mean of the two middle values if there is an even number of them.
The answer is 13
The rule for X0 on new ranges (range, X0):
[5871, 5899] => 8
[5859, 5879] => 11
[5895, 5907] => 8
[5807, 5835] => 13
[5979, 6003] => 12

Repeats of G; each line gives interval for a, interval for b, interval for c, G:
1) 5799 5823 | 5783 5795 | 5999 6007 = -12.2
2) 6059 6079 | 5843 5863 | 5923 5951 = -11.1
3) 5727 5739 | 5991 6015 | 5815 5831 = -11.7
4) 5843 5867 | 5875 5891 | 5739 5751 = -7.4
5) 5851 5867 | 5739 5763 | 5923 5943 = -13.1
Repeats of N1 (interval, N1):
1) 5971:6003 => 12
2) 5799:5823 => 13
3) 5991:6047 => 12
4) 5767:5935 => 5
